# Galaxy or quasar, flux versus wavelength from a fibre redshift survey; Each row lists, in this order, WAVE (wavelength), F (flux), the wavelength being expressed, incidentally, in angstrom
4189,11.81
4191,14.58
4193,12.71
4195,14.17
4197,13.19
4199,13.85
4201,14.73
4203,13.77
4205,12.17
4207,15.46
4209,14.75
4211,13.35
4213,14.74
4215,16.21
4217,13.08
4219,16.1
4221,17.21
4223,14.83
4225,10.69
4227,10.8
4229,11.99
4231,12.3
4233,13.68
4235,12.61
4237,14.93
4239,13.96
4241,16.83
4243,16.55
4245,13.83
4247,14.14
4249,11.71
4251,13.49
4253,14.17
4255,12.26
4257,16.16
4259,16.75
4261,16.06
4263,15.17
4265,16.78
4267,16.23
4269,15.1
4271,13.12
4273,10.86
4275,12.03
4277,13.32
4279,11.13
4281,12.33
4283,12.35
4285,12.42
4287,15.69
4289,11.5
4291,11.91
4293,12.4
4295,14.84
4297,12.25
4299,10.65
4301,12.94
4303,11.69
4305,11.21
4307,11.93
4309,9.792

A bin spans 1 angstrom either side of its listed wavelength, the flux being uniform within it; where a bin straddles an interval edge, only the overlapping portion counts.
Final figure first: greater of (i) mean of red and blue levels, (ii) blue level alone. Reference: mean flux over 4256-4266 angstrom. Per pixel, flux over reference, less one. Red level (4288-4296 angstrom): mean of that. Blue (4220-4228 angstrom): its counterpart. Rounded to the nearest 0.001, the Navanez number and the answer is -0.173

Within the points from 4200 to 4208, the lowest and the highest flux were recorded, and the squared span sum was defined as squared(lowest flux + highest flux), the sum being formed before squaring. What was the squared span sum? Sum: 763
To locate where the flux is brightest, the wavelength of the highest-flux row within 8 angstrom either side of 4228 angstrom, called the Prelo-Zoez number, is 4221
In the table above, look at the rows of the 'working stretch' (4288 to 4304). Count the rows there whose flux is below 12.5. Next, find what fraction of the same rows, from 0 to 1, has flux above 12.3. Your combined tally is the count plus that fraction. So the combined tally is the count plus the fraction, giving 6.4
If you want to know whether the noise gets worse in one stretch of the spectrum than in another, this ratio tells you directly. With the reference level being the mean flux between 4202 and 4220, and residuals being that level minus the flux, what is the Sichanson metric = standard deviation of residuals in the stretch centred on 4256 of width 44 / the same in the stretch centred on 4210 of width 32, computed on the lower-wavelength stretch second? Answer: 1.1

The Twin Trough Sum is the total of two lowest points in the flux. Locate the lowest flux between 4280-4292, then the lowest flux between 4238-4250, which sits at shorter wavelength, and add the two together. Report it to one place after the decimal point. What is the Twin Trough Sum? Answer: 23.2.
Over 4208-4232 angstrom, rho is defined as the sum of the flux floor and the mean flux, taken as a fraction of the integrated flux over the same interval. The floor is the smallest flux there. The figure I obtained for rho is 0.074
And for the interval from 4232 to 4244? 0.155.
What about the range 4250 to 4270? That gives 0.090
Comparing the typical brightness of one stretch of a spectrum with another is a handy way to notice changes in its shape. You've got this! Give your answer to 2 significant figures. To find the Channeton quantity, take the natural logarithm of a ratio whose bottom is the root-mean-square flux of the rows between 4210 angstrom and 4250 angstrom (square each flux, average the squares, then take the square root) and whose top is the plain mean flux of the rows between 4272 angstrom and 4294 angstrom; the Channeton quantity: -0.13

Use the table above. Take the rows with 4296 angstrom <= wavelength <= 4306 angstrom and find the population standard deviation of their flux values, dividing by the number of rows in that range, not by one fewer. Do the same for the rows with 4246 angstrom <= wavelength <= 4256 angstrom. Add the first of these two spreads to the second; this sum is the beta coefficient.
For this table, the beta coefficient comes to 1.8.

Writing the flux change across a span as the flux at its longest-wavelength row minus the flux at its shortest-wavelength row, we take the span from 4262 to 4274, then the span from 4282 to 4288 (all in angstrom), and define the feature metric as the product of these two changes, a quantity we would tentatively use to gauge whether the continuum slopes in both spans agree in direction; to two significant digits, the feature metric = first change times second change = -14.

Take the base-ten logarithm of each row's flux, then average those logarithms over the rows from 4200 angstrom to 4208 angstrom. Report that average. 1.15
